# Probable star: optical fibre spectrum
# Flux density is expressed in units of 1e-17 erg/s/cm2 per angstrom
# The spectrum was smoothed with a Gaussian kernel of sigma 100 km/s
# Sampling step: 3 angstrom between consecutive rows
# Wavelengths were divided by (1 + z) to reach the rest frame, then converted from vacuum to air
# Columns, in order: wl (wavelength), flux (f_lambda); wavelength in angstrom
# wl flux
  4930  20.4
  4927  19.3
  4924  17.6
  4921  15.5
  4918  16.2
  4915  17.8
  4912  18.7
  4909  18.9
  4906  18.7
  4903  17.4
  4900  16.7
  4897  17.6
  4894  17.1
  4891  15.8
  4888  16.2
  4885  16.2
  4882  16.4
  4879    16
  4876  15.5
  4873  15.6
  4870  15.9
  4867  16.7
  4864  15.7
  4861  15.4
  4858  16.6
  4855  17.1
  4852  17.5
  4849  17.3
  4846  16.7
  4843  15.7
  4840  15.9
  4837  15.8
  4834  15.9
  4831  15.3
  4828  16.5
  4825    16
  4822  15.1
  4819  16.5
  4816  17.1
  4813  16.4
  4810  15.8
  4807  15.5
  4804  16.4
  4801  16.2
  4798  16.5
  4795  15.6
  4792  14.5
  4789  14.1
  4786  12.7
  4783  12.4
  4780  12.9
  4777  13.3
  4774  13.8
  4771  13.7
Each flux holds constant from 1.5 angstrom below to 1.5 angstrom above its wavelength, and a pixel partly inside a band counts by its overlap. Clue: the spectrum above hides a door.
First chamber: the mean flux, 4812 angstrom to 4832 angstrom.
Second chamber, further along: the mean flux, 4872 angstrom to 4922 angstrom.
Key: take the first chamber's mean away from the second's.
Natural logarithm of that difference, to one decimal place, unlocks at -0.3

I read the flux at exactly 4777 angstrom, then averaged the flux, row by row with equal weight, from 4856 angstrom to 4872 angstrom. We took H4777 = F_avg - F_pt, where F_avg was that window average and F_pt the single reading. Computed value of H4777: 2.8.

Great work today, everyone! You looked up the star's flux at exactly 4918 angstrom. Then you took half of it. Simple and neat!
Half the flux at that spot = 8.1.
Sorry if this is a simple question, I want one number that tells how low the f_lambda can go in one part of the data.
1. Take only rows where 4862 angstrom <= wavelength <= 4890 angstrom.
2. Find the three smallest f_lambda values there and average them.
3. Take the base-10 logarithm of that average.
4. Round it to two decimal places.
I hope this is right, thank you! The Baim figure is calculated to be 1.19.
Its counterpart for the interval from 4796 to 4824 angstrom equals 1.19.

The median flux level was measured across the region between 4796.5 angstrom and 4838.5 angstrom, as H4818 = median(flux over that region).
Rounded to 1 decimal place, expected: 16.1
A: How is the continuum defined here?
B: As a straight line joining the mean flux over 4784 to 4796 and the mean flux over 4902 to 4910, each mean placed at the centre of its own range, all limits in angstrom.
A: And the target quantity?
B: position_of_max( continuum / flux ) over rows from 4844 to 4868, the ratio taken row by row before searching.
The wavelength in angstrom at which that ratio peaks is 4861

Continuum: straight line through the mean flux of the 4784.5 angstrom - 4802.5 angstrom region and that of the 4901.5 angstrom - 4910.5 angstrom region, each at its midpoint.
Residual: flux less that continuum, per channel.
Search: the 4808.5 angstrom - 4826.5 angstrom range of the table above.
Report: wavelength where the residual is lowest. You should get 4822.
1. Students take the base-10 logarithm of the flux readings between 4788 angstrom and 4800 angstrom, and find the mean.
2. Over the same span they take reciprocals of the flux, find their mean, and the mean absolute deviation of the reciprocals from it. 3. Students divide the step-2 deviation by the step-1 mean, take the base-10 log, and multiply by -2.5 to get 6.2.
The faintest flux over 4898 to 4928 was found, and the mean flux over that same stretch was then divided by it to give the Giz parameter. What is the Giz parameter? 1.14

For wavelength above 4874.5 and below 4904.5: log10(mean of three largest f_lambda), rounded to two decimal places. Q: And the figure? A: 1.24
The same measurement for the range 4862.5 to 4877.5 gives 1.21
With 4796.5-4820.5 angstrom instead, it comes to 1.22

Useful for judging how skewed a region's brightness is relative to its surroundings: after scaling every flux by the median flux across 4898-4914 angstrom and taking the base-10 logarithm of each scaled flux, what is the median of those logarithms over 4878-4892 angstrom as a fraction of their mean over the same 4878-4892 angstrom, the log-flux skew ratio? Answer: 0.97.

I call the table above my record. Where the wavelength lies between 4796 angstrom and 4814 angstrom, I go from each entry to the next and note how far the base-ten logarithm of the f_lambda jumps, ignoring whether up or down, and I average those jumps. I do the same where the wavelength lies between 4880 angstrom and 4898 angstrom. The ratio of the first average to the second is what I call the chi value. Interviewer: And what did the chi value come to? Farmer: 0.989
